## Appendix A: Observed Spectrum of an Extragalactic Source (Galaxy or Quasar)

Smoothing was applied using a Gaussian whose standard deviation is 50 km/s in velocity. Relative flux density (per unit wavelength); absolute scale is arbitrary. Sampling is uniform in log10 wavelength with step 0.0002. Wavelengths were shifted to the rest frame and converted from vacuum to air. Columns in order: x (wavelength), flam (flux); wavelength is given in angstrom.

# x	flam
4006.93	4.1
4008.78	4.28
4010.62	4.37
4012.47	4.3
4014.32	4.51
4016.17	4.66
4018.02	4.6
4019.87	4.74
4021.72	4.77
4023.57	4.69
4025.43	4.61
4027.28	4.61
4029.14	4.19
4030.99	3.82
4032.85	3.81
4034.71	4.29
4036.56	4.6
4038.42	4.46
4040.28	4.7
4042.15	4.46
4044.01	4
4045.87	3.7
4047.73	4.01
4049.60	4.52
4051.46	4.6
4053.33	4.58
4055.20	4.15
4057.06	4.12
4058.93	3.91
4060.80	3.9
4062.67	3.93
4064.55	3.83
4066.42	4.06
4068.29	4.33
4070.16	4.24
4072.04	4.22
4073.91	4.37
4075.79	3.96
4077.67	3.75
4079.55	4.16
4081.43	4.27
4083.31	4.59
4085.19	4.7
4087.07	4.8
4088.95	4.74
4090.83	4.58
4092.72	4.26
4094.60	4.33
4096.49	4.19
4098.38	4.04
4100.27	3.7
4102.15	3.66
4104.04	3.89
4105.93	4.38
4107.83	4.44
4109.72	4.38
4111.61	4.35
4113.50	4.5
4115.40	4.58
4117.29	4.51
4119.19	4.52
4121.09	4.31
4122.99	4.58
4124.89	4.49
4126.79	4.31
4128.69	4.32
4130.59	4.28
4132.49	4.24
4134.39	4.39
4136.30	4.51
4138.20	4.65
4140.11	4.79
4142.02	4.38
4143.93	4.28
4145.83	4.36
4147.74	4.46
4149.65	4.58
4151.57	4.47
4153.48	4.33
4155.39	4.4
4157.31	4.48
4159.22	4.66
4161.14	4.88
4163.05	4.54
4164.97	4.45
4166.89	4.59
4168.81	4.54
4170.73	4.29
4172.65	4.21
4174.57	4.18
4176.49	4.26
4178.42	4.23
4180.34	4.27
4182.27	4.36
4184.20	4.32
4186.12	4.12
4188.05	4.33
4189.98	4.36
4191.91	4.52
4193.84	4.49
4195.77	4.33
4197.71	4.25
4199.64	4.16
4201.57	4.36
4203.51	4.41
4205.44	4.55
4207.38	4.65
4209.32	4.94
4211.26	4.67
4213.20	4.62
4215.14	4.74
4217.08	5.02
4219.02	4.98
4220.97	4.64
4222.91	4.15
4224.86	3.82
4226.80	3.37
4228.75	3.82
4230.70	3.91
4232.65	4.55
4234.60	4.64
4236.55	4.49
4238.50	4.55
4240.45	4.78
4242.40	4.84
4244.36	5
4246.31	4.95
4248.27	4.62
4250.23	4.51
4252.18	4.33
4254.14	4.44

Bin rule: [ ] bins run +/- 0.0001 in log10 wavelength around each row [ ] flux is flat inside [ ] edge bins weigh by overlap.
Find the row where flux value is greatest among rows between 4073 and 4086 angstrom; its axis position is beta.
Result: 4085.19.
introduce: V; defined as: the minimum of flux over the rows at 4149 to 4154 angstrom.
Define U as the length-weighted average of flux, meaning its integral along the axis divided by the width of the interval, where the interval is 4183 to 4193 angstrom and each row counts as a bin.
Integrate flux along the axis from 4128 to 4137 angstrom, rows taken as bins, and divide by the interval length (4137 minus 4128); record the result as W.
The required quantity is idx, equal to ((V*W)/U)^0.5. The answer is 2.08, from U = 4.33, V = 4.33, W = 4.3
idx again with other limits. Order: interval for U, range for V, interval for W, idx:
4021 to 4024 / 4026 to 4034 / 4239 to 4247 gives 1.98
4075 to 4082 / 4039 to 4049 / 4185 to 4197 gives 2.00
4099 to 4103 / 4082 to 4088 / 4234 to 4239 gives 2.37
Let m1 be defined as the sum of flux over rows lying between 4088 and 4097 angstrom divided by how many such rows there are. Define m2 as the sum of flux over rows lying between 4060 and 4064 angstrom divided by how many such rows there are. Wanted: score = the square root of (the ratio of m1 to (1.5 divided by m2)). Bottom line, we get 3.40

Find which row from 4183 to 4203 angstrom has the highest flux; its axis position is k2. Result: 4191.91 angstrom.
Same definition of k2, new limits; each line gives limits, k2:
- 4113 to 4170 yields 4161.14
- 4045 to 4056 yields 4051.46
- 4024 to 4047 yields 4040.28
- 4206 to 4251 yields 4217.08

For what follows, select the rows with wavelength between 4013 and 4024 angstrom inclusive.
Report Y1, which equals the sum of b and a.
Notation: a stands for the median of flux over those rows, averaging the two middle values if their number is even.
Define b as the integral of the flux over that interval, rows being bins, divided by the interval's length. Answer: 9.32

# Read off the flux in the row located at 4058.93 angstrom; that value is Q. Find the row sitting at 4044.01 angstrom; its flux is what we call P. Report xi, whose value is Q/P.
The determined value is 0.98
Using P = 4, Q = 3.91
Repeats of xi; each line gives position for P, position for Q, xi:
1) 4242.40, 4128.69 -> 0.89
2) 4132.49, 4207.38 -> 1.10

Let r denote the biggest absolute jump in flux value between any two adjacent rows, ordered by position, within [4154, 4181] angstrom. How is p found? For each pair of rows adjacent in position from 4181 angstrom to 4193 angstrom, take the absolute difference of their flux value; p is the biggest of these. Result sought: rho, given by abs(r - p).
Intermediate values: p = 0.21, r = 0.340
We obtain 0.13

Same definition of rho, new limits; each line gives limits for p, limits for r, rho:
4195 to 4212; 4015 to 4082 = 0.22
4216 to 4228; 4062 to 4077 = 0.08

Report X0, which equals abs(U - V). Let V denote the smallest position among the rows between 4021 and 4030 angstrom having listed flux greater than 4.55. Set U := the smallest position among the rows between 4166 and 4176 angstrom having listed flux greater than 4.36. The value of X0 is 145.2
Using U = 4166.89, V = 4021.72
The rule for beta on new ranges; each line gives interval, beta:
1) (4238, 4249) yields 4244.36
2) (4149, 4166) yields 4161.14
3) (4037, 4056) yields 4040.28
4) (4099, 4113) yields 4107.83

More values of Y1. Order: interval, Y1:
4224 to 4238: 8.01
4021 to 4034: 8.96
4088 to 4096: 8.92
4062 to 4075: 8.36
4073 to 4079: 7.99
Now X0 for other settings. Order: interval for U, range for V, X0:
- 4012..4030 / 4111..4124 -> 101.1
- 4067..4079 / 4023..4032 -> 50.3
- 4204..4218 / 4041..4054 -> 154.0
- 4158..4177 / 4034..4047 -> 122.7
